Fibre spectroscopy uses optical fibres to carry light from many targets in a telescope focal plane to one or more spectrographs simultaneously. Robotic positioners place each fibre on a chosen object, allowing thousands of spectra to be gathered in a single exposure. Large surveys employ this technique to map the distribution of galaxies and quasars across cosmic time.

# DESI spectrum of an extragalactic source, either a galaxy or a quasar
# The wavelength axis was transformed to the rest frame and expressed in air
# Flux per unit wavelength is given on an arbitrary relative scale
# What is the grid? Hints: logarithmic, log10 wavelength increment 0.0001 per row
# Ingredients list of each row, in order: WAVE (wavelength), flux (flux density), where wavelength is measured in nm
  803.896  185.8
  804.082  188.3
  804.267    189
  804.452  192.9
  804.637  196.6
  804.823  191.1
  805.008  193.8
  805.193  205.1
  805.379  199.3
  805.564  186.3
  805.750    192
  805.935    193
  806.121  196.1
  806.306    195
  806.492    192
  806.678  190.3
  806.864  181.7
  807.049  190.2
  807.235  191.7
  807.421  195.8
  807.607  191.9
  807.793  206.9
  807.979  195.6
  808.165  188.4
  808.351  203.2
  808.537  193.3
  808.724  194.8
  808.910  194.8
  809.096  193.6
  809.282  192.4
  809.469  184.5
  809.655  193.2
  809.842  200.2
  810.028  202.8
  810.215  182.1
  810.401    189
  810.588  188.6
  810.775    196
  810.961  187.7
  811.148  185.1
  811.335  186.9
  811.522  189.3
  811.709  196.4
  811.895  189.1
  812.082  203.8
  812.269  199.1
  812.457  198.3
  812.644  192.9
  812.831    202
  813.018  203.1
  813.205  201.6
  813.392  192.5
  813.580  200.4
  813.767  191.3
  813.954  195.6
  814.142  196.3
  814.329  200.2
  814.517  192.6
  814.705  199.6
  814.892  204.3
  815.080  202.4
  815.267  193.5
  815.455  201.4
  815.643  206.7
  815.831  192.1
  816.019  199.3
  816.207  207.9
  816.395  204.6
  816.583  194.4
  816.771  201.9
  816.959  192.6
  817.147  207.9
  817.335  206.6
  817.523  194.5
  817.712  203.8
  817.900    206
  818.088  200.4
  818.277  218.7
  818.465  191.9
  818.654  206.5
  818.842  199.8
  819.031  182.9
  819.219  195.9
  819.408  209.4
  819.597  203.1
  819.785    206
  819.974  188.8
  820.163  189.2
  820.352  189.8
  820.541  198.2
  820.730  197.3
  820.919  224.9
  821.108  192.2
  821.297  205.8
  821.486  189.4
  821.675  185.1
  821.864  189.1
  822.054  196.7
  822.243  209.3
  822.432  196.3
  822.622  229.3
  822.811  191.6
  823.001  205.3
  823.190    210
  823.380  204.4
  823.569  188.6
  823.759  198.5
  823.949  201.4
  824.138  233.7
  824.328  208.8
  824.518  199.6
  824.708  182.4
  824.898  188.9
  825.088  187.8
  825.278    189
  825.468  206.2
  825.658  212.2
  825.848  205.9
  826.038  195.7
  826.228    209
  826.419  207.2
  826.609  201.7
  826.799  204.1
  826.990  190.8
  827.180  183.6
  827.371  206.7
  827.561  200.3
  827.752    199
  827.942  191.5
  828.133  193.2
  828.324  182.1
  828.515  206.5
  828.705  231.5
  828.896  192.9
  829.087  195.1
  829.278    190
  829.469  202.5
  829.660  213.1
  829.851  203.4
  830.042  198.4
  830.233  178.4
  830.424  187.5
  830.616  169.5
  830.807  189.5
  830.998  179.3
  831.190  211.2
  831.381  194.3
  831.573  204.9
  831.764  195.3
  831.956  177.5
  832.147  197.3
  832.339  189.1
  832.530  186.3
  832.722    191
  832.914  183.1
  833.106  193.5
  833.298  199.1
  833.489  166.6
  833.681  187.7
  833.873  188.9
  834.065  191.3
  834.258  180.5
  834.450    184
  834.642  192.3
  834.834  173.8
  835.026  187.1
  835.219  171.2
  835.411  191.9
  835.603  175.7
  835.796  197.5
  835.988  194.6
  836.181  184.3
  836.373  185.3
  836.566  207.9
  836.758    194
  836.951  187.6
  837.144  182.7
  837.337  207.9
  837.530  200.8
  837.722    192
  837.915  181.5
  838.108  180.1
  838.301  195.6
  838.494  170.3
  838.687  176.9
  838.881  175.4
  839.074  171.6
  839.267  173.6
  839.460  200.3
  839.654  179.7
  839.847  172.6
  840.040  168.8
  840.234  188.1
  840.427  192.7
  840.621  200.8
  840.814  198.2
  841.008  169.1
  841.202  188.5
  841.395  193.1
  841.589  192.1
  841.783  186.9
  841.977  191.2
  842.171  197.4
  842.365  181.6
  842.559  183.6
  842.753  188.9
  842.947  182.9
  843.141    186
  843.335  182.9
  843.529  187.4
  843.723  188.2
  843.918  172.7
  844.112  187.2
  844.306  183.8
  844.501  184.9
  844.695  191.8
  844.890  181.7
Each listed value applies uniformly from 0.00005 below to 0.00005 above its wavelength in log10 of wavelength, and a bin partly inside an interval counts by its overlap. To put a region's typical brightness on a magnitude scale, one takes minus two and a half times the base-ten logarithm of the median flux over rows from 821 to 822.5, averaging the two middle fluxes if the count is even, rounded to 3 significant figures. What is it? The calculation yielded -5.72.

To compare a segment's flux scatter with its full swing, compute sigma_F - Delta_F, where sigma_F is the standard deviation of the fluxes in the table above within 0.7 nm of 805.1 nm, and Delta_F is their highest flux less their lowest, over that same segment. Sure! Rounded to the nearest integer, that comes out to -13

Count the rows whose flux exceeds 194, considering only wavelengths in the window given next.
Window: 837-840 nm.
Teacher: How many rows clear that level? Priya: 4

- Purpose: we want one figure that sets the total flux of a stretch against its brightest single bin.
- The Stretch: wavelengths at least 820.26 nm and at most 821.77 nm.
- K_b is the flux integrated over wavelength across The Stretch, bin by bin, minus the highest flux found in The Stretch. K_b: 74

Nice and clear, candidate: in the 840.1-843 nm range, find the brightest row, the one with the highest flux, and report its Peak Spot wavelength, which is 840.621 nm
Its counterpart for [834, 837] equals 836.566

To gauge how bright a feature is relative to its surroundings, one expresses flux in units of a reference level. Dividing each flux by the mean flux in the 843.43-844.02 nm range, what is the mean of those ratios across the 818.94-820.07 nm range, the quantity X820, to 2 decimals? 1.08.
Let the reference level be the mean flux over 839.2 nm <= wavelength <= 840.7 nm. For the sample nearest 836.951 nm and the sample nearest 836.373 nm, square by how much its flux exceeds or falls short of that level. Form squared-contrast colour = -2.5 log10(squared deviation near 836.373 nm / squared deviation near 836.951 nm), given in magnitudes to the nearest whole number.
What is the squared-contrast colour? 3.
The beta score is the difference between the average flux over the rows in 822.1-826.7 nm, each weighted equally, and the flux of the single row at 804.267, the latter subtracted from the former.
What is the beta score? 14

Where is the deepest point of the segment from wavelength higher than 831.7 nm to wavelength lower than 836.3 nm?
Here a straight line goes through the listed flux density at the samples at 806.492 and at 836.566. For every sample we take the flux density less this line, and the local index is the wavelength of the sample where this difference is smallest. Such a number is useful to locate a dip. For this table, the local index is 833.489 nm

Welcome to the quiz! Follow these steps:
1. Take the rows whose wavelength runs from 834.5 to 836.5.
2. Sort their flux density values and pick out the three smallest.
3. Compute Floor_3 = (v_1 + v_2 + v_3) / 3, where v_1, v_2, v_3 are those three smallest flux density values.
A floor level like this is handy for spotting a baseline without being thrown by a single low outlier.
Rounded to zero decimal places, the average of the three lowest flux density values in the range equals 174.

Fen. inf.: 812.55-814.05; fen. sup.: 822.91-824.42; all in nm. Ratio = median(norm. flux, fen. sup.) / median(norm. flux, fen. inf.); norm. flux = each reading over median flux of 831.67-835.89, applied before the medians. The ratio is 1.03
